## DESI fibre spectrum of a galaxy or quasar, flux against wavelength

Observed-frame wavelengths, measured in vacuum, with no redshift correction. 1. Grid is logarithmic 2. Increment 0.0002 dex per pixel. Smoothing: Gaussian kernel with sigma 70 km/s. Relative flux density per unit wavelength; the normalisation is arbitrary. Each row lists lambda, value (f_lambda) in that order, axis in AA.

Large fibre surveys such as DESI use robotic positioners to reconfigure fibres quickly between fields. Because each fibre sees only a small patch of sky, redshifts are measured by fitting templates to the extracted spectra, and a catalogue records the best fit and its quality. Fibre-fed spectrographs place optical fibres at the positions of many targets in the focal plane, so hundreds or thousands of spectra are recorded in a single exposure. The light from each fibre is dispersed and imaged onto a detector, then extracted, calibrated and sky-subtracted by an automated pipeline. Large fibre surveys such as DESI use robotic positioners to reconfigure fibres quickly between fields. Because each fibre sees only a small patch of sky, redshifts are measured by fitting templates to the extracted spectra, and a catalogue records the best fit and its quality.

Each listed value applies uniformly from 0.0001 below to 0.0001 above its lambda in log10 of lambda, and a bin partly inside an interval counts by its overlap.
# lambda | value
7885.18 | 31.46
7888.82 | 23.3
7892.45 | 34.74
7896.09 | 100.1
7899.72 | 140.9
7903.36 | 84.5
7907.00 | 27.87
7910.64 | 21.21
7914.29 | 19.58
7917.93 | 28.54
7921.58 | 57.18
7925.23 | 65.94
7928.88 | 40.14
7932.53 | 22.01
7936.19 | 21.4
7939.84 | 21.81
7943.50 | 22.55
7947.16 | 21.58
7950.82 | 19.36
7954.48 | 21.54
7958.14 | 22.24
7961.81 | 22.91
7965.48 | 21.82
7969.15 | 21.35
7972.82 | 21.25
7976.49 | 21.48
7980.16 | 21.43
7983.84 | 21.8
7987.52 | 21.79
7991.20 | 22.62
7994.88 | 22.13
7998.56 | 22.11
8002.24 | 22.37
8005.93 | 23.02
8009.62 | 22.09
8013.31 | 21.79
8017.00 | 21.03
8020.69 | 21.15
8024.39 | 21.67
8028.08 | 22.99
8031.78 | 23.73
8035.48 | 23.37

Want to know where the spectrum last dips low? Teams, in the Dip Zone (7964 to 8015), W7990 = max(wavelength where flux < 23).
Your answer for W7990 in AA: 8013.31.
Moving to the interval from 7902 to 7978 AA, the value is 7976.49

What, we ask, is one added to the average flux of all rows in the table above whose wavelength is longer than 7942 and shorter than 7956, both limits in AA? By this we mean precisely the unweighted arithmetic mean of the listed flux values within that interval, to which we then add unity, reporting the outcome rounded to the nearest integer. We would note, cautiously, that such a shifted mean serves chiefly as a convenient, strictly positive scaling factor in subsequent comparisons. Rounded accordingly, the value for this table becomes 22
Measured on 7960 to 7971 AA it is 23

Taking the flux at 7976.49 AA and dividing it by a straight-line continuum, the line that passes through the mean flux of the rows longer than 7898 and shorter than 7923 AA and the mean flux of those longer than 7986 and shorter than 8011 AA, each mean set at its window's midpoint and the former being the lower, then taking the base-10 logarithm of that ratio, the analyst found -0.15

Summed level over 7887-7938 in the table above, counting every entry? 687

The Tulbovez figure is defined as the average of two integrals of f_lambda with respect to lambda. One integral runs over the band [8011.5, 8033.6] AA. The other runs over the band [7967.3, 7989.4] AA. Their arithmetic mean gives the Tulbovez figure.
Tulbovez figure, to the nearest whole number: 482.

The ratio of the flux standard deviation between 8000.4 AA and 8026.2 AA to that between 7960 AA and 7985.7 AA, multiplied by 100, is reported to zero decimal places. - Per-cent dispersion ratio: 122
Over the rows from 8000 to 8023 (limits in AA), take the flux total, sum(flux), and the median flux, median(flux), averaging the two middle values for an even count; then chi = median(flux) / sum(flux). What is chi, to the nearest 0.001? 0.167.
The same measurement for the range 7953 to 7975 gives 0.165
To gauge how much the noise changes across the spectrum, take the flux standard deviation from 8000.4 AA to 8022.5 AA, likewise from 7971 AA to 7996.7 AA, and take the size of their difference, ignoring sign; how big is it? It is 0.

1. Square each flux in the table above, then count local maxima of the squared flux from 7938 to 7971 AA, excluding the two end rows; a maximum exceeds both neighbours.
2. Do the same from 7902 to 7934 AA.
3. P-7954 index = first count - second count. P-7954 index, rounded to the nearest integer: 1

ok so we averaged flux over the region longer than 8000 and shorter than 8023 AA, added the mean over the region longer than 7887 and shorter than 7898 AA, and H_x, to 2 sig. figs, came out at 75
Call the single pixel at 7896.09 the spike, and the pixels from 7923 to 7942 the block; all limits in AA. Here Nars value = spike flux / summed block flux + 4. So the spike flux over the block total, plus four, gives 4.58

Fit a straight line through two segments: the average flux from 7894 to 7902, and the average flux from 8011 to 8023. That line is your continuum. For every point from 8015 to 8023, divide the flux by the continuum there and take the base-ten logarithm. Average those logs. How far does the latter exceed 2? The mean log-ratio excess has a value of -1.97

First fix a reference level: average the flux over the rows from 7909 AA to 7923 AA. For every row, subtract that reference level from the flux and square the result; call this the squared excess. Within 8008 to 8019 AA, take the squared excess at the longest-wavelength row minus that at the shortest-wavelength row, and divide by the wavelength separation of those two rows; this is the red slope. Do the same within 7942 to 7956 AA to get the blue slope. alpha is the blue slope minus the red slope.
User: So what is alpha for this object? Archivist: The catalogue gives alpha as -1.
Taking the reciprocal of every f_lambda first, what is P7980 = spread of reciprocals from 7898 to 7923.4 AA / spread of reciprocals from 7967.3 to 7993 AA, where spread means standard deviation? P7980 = 18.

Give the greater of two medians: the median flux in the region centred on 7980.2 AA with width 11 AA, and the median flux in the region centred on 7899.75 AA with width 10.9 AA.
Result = 100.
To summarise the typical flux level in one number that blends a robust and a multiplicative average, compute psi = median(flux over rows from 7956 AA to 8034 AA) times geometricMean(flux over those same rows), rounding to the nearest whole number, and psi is 481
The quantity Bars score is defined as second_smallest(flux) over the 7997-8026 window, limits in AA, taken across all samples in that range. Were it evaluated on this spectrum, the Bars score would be 21.15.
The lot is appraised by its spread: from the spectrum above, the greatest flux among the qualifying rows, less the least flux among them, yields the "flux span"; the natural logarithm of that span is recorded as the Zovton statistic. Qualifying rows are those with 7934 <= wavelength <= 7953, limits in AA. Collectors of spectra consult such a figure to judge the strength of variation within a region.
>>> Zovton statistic 1.2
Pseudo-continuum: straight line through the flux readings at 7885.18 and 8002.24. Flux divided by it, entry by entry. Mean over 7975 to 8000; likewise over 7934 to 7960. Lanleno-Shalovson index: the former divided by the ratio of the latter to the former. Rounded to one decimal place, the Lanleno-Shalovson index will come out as 1.1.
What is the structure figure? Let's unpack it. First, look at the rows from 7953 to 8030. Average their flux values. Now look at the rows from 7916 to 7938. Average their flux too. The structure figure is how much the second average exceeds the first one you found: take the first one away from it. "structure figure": 17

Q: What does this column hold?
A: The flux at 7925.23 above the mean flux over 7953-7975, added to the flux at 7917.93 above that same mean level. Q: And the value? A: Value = 51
